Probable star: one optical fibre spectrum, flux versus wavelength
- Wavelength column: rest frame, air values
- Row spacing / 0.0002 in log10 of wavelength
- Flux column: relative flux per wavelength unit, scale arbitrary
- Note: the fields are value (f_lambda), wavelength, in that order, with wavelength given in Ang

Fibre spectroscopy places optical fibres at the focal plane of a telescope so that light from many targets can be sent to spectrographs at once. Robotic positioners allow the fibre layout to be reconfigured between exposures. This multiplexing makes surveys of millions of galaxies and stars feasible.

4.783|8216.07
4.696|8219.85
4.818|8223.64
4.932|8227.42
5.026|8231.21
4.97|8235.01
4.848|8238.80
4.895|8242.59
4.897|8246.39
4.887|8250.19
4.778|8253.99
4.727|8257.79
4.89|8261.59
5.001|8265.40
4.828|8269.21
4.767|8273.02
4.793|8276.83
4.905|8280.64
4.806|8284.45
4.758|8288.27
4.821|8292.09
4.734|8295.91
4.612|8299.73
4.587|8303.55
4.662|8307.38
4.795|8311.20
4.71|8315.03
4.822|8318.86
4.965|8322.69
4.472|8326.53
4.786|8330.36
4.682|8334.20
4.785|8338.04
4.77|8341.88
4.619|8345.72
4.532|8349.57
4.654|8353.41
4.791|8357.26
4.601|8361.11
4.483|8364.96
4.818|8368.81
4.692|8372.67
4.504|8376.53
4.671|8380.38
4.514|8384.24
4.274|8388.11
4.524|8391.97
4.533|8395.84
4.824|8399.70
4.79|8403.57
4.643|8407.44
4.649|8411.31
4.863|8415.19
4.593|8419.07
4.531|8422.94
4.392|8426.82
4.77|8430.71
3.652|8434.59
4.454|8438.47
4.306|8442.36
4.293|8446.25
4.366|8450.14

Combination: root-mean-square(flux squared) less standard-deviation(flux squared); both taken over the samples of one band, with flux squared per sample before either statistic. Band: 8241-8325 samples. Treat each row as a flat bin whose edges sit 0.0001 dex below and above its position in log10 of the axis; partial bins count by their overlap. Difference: 22.1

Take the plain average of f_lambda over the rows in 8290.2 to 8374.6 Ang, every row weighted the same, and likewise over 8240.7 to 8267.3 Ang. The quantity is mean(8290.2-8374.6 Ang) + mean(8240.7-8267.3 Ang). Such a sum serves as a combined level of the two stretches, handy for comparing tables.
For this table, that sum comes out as 9.57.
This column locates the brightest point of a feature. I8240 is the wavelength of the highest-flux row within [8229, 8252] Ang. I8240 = 8231.21 Ang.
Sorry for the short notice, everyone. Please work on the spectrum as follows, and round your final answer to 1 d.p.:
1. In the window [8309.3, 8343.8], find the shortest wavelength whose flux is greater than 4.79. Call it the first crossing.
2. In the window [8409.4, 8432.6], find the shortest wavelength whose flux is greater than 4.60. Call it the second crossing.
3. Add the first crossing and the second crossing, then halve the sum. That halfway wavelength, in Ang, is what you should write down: 8361.3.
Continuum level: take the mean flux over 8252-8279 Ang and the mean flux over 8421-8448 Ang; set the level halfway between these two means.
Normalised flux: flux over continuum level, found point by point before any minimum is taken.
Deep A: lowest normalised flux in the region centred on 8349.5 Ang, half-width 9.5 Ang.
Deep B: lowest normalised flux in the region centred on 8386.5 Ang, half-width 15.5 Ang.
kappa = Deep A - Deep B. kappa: 0.06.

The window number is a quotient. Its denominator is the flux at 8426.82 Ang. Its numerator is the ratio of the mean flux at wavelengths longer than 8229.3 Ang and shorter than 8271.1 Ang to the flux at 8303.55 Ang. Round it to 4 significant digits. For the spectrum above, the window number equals 0.2425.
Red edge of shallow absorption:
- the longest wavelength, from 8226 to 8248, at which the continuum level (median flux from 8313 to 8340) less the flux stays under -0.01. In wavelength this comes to 8246.39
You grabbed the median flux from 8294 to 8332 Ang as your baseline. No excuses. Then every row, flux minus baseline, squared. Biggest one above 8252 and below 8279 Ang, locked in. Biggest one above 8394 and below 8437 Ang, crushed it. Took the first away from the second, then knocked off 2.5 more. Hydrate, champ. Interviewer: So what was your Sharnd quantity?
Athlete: -1.4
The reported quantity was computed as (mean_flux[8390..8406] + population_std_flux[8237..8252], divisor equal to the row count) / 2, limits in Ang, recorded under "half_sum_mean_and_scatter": 2.34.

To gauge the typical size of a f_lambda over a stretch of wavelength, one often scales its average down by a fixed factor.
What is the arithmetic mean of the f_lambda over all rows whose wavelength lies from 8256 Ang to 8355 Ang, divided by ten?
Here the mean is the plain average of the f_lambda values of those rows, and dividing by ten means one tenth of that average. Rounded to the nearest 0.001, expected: 0.475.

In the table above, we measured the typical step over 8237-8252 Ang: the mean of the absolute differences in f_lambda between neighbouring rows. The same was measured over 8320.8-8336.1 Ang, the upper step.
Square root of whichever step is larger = 0.55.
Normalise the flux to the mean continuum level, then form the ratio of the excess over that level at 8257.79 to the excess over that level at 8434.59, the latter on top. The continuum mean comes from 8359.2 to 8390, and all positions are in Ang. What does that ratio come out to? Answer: -5.8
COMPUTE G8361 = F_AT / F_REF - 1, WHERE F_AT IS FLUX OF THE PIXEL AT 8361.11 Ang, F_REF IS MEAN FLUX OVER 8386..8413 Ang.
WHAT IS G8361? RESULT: 0.00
